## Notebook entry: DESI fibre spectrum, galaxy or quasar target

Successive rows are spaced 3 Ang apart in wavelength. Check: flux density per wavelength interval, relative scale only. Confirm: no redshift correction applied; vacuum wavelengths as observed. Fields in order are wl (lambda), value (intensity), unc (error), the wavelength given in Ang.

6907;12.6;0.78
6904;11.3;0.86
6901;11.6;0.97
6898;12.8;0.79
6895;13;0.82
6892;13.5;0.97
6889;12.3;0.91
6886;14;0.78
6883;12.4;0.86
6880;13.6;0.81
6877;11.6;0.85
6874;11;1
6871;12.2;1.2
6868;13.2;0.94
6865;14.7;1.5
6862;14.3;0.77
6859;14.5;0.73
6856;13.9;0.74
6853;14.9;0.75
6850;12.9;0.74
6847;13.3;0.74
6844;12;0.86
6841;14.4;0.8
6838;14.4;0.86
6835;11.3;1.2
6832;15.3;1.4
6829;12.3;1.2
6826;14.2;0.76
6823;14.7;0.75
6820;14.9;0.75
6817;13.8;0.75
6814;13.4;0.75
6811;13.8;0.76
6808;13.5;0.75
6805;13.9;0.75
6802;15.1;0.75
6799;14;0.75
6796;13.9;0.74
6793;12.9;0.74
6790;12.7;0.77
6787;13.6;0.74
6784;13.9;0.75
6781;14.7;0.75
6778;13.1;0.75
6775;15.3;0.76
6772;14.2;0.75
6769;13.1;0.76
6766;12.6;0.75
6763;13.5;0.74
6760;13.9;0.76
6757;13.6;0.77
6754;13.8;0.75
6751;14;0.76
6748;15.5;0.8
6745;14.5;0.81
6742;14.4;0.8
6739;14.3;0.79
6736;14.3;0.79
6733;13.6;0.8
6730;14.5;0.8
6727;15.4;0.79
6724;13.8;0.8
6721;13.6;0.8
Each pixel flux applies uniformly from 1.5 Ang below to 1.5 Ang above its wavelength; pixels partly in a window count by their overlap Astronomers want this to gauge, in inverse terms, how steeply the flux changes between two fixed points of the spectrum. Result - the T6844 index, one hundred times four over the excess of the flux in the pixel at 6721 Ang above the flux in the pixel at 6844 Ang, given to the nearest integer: 250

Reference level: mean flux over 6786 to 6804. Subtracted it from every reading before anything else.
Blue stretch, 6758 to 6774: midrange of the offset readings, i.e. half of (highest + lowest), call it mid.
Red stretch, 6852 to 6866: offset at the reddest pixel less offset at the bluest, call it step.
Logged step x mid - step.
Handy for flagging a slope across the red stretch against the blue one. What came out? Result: 0.26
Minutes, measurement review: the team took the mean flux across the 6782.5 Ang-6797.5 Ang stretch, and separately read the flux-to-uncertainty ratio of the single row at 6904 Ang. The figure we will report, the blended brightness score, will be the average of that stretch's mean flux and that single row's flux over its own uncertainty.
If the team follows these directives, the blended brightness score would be 13.3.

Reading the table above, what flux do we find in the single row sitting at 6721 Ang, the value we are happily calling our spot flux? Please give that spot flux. 13.6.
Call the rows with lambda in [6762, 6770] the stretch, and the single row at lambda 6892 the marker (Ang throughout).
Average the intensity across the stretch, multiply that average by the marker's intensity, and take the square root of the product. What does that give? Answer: 13.3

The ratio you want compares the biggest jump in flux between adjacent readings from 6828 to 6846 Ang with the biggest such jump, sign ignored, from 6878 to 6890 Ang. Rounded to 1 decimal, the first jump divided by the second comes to 2.4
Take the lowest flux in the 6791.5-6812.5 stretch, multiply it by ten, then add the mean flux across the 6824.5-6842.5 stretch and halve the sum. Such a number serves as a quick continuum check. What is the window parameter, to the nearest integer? 71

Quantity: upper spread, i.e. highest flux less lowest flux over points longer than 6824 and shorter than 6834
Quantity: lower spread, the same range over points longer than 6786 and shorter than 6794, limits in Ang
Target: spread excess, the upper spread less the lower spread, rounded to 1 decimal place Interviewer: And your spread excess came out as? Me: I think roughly 2.1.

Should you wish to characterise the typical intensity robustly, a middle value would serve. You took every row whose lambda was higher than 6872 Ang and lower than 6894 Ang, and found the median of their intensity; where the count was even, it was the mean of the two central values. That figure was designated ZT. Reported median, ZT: 12.4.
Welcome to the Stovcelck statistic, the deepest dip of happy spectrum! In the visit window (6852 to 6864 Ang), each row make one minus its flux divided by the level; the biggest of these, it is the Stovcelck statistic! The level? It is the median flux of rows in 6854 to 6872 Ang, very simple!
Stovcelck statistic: 0.014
